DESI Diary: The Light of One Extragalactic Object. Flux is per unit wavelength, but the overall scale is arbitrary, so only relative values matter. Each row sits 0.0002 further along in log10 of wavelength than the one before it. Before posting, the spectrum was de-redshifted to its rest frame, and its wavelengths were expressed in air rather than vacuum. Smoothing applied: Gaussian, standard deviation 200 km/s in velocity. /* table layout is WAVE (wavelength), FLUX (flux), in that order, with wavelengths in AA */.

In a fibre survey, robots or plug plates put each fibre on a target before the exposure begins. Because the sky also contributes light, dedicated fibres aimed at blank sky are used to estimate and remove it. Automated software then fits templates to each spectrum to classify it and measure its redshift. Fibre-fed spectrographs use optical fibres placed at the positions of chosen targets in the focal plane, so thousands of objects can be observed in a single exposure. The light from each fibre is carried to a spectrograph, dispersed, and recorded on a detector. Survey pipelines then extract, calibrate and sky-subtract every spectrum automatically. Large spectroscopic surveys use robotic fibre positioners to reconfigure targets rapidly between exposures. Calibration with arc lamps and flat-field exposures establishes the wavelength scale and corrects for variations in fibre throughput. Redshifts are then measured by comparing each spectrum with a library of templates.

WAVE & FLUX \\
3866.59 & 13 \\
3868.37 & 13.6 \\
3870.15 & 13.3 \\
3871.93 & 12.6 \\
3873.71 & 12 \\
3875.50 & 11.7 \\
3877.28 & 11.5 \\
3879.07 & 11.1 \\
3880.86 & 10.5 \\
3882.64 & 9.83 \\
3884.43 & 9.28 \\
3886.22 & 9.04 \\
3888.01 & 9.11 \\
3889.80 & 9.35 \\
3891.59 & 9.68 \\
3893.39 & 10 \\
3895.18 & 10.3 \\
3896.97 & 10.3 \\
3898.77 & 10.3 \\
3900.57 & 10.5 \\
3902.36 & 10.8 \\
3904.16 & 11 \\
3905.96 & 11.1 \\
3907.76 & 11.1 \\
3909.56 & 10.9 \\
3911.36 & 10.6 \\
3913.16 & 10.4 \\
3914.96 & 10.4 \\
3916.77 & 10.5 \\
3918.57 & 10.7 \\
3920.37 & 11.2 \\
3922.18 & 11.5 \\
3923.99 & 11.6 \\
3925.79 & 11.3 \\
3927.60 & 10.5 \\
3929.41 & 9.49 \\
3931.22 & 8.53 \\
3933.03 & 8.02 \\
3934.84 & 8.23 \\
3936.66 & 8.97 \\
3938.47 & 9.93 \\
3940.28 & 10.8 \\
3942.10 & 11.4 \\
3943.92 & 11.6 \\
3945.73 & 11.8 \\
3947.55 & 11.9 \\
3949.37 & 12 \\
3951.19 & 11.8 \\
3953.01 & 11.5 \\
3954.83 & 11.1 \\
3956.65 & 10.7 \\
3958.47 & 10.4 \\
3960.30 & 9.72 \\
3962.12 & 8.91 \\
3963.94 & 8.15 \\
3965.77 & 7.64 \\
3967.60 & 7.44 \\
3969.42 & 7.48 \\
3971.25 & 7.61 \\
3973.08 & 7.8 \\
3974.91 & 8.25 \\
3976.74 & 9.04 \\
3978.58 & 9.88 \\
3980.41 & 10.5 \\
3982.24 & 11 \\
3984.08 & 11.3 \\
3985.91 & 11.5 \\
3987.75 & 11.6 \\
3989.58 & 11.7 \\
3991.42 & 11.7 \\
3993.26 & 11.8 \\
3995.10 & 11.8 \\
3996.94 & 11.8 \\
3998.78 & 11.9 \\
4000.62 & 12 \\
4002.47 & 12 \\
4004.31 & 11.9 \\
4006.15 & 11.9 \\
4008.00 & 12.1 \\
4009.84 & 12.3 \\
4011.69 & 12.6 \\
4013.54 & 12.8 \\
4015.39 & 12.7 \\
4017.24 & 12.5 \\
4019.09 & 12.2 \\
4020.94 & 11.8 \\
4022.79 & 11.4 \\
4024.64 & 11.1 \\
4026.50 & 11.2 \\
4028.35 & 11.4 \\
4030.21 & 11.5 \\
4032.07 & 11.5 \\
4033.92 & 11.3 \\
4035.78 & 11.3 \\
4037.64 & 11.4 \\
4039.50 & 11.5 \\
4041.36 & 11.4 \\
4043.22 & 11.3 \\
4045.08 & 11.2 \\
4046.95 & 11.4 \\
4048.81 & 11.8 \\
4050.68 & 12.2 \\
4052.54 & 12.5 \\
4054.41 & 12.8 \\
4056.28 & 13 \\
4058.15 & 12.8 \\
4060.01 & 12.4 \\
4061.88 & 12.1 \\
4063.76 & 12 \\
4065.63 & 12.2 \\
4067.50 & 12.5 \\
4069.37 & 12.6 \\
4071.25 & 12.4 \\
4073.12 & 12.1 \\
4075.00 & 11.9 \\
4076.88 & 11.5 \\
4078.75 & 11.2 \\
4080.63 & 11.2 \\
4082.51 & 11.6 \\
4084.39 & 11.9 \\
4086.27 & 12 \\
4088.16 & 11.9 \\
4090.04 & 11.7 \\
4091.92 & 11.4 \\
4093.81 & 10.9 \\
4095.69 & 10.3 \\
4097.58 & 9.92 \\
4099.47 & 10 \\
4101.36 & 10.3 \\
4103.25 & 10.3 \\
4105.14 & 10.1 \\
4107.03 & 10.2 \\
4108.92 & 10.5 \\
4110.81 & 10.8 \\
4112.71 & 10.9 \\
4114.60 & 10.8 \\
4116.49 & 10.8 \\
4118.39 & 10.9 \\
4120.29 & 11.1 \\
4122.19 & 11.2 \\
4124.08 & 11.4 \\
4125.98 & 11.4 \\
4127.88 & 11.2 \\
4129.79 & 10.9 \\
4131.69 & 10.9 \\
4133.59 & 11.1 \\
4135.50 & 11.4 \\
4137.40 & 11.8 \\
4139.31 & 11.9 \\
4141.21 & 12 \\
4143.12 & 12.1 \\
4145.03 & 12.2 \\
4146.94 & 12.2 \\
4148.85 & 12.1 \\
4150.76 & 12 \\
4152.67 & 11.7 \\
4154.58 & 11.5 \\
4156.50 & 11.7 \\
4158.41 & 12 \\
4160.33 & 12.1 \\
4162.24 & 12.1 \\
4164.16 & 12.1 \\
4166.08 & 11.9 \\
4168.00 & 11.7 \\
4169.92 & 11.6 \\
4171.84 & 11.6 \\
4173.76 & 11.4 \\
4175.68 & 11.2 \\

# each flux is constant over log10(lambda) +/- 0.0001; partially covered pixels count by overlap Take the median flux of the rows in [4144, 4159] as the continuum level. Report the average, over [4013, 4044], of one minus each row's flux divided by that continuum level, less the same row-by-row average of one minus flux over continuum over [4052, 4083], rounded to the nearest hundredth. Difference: 0.04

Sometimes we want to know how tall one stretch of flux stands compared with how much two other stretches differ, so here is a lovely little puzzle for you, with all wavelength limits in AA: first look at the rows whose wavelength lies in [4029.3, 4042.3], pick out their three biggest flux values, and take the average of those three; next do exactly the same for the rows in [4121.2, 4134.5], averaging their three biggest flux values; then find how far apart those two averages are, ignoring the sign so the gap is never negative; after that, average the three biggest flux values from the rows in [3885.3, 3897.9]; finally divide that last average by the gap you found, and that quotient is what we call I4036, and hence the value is 61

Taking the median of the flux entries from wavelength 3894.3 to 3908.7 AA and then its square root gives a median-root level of 3.26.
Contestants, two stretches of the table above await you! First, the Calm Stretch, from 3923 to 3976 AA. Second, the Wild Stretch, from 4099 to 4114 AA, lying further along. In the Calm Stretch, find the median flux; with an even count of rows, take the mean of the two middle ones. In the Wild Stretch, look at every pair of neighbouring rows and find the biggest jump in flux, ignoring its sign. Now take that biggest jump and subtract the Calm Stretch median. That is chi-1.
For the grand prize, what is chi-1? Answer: -9.6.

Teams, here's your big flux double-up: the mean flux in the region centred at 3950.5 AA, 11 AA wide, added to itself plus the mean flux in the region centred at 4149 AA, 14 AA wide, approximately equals 35.3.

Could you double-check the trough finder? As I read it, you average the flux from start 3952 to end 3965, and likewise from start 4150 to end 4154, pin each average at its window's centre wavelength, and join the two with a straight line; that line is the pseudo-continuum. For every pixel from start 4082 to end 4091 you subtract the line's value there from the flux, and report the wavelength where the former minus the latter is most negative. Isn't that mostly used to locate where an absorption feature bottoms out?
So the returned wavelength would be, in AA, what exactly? 4082.51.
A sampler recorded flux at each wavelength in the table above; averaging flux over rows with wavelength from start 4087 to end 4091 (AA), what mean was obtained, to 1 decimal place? 11.8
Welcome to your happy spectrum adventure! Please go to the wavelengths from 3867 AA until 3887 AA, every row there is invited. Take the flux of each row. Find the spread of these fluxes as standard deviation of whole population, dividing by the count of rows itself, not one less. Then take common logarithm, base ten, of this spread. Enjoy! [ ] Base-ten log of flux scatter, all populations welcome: 0.2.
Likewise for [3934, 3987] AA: 0.2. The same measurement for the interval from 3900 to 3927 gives -0.4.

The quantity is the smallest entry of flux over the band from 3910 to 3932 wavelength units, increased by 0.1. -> 8.6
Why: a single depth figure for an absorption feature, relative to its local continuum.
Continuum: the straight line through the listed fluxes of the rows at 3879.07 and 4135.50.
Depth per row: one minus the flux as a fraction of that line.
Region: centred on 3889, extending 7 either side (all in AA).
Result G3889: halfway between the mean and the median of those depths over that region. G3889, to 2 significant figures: 0.14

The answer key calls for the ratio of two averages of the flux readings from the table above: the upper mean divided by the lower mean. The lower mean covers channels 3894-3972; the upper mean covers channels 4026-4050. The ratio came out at 1.11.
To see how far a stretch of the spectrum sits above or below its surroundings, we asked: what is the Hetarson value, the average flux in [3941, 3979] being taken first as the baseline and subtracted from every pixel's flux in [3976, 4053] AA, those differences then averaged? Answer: 1.8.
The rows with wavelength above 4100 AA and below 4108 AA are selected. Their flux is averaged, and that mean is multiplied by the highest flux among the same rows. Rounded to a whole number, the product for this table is 105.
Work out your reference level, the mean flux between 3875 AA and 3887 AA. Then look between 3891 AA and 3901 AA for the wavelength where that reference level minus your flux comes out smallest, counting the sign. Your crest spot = 3900.57 AA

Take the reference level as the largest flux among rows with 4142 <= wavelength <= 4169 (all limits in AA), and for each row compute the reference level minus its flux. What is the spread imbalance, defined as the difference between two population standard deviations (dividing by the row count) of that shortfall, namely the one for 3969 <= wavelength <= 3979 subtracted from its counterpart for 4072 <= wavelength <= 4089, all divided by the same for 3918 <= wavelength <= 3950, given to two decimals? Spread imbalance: -0.42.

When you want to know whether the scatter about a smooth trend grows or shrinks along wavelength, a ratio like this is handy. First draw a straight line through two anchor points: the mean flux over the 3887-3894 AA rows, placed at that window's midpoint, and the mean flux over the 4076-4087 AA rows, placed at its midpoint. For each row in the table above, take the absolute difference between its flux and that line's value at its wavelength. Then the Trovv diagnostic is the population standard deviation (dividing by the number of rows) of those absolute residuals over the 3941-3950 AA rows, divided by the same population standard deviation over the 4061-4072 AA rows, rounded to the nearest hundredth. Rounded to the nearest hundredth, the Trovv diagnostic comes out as 1.00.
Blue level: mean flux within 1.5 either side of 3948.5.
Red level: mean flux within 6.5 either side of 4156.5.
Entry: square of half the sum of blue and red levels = 142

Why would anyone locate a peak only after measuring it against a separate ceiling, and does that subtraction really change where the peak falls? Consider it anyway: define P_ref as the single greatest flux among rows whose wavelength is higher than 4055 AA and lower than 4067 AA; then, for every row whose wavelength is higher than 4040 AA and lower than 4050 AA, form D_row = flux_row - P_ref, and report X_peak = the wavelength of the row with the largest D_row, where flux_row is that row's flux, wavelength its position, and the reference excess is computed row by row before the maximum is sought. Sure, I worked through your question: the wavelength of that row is 4048.81 AA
